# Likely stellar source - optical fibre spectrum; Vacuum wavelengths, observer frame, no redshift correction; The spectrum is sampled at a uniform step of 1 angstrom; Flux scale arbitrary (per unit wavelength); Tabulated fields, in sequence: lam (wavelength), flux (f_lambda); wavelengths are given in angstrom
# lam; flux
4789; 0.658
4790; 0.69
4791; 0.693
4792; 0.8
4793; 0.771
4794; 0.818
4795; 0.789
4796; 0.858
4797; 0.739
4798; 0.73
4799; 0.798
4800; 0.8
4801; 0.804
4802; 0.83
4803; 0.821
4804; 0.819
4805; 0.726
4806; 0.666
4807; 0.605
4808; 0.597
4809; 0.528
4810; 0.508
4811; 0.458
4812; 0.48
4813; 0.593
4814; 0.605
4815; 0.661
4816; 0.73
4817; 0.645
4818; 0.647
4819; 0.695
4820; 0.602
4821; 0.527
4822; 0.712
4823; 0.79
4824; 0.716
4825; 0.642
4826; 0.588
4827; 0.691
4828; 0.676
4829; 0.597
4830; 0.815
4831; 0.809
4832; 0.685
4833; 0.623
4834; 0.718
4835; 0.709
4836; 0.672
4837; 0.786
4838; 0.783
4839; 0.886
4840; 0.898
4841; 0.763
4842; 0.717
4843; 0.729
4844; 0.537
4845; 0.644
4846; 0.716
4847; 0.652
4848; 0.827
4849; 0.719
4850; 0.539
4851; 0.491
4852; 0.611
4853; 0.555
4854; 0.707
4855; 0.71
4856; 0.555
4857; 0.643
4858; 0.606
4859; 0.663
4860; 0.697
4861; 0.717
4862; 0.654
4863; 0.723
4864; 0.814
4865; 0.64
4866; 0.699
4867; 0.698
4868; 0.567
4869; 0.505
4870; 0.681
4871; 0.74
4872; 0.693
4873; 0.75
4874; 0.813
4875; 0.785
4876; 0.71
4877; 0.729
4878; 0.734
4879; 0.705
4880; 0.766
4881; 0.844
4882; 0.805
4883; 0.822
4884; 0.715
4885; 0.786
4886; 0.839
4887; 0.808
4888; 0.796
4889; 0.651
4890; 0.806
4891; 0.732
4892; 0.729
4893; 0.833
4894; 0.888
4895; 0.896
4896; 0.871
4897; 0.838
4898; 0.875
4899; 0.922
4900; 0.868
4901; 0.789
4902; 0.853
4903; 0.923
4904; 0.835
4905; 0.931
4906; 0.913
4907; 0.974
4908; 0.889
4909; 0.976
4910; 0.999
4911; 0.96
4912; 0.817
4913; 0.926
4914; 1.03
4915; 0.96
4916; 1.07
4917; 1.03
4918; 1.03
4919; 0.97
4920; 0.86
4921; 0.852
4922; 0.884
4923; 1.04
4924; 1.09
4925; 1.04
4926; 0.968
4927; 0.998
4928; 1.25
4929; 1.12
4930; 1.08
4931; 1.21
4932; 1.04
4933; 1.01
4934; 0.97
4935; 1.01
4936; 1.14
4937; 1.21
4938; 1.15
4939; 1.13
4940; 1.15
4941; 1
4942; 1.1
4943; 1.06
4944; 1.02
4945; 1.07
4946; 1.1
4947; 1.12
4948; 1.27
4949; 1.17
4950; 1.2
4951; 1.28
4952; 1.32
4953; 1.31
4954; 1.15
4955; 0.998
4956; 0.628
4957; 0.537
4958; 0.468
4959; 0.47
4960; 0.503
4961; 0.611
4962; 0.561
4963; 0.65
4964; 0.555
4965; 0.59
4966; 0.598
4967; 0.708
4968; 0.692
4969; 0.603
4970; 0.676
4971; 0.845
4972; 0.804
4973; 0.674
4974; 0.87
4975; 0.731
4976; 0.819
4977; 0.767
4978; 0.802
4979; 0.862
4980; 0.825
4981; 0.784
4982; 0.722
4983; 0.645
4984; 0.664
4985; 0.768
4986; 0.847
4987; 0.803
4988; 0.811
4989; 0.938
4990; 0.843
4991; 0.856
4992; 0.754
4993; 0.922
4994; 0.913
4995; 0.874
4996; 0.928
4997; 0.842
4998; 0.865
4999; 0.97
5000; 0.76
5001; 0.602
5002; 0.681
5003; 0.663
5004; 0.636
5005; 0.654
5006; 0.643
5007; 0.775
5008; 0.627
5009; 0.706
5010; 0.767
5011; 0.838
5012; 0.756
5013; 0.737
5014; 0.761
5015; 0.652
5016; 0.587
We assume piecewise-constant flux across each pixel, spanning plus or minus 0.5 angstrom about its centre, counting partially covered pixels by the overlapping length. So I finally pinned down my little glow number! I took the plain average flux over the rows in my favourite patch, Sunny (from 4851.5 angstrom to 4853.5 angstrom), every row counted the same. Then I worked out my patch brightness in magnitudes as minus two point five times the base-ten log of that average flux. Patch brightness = 0.59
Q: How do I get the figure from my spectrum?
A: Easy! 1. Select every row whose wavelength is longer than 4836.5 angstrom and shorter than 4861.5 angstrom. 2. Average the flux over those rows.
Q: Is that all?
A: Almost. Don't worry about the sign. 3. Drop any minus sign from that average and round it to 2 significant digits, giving 0.69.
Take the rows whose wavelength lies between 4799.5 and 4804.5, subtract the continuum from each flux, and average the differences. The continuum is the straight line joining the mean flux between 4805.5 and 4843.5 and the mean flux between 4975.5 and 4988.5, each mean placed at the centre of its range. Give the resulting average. 0.16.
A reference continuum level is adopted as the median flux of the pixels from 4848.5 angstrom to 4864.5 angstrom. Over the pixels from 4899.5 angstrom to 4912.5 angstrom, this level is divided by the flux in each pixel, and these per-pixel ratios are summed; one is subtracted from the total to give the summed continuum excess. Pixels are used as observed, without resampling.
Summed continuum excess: 8.5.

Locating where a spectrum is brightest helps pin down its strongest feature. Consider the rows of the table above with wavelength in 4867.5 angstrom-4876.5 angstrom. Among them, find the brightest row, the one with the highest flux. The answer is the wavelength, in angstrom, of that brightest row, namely 4874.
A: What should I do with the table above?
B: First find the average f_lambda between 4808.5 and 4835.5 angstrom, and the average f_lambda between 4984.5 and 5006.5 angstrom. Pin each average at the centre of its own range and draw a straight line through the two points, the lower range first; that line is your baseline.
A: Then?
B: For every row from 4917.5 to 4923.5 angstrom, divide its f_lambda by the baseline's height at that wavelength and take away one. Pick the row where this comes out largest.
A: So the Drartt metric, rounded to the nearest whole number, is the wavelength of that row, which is 4923 angstrom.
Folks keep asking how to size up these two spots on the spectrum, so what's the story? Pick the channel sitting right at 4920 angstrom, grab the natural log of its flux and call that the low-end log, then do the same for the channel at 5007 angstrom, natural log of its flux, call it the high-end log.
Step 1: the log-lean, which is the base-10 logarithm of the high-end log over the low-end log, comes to 0.23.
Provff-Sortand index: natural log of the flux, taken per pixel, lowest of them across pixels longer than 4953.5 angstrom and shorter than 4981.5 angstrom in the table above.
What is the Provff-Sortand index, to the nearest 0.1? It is -0.8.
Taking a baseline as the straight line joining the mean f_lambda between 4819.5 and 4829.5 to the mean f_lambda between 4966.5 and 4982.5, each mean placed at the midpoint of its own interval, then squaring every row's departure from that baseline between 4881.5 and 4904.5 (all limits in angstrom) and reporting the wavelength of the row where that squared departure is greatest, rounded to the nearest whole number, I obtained 4899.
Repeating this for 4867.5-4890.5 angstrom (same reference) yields 4869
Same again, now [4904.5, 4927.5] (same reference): 4924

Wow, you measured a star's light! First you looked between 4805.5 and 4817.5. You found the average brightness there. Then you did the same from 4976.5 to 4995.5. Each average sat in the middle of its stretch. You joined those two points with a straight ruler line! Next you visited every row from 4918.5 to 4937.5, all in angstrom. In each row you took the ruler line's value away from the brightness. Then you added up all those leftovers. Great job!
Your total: 5.7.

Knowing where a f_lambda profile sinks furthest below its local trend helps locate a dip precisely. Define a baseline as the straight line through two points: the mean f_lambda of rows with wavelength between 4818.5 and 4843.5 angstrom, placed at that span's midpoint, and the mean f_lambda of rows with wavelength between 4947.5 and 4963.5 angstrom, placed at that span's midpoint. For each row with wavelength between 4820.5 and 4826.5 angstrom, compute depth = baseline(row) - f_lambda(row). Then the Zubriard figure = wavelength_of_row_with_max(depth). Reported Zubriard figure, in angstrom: 4821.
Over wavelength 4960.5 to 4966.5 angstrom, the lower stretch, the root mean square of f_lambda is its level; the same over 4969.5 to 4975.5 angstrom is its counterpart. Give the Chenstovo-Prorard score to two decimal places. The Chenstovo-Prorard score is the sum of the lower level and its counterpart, 1.37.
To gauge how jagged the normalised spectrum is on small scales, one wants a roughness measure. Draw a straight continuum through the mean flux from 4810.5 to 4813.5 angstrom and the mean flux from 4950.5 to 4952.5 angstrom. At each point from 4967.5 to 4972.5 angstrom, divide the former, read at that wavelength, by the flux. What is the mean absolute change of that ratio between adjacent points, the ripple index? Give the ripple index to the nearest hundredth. 0.26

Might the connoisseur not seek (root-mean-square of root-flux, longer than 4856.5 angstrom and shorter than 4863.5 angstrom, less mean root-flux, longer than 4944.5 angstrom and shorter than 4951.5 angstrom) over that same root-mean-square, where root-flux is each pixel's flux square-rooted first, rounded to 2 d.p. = -0.32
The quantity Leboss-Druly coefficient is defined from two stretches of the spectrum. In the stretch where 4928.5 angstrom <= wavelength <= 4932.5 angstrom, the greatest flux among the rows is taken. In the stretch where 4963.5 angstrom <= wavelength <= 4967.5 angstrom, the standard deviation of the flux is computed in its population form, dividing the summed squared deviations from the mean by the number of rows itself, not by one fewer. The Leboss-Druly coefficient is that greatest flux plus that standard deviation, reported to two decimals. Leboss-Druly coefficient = 1.27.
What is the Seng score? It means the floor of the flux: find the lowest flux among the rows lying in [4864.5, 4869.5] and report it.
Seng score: 0.505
